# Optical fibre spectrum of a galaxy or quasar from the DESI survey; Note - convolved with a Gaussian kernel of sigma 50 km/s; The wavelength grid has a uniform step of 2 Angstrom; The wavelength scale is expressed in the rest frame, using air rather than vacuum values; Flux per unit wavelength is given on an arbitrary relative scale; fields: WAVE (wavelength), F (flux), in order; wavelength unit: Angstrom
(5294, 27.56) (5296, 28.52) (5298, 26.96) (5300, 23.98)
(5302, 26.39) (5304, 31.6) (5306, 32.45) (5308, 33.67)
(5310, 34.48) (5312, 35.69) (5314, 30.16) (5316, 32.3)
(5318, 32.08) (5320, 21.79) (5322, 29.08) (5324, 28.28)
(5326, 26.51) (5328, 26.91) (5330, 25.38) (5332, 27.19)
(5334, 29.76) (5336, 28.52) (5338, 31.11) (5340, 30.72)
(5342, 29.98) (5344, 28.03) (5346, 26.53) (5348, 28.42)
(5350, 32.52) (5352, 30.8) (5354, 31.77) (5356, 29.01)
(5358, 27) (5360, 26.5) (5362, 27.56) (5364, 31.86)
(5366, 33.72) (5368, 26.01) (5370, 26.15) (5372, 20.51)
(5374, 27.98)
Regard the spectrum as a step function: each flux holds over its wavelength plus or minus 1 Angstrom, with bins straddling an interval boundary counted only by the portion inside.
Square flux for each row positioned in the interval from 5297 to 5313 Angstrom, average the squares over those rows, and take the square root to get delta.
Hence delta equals 30.9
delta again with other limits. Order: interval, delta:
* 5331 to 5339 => 29.2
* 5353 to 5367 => 29.7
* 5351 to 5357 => 30.5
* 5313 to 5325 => 29.2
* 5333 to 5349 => 29.2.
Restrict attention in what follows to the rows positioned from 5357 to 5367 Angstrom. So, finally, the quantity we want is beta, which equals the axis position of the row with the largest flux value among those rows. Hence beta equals 5366 Angstrom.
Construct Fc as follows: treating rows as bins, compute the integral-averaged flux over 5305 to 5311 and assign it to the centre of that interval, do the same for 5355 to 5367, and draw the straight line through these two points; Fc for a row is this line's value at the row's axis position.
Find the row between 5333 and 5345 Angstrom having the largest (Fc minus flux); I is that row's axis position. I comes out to 5336 Angstrom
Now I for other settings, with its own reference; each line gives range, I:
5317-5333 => 5320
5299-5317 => 5300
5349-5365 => 5360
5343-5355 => 5346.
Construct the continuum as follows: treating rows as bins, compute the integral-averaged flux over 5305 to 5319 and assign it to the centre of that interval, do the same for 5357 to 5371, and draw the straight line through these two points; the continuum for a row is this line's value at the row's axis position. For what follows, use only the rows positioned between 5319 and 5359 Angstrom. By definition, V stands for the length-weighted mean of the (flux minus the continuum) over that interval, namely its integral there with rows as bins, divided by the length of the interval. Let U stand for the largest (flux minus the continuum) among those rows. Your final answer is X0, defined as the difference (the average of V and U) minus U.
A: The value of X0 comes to -2.51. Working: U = 3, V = -2.1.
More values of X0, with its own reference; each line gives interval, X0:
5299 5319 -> -2.34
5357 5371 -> -2.75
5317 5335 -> -1.97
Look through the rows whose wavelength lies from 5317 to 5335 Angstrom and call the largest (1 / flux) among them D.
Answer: 0.046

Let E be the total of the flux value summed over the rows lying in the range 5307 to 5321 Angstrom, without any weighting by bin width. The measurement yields 220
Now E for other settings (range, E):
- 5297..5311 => 210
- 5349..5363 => 205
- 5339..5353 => 207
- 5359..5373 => 192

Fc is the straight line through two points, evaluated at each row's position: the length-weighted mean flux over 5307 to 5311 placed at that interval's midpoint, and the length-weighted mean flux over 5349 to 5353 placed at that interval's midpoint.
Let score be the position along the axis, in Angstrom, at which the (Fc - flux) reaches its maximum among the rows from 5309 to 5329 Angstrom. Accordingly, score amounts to 5320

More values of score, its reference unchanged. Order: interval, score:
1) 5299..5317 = 5300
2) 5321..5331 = 5330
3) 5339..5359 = 5346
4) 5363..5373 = 5372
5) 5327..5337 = 5330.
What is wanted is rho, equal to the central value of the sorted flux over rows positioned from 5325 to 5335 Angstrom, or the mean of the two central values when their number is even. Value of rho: 26.9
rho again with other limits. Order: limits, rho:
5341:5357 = 29.5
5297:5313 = 32.0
